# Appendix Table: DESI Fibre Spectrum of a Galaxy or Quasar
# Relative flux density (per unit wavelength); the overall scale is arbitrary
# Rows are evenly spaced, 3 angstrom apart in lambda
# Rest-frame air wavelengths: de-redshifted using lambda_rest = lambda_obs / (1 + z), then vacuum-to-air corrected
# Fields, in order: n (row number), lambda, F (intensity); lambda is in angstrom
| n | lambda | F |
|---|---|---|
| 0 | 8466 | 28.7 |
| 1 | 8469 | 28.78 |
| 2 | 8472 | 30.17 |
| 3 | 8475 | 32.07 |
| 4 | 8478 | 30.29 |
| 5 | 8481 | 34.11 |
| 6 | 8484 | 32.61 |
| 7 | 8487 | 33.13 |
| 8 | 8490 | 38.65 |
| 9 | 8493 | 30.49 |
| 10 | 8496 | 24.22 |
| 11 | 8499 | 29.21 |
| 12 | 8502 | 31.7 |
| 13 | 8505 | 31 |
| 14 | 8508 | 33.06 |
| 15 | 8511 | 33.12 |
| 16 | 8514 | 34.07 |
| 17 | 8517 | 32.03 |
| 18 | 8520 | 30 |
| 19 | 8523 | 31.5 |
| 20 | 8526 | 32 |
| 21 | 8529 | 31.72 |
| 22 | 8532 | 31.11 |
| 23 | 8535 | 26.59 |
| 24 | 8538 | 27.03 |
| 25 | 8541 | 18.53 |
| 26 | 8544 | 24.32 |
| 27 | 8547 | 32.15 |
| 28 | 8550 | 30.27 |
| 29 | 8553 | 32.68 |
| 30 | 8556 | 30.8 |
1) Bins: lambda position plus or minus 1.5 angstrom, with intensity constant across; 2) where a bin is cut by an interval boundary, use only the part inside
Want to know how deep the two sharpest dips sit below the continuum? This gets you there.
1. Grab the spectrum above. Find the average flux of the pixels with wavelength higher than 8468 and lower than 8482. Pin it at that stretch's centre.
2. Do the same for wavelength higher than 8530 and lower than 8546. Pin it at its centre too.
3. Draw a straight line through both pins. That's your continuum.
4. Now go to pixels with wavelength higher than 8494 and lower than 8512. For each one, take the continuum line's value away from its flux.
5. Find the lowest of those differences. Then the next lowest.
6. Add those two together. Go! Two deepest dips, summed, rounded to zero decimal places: -5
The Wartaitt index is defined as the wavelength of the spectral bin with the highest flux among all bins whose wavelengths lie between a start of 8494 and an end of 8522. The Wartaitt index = 8514 angstrom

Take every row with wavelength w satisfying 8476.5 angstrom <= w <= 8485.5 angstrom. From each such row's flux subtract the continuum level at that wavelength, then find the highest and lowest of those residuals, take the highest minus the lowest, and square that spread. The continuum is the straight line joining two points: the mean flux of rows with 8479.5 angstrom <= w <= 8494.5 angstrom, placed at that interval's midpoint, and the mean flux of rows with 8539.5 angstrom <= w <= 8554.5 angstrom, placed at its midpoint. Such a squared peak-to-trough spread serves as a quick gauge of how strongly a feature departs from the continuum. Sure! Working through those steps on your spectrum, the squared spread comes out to 17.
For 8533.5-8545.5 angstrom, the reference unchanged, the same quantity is 67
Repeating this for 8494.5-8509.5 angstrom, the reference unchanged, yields 102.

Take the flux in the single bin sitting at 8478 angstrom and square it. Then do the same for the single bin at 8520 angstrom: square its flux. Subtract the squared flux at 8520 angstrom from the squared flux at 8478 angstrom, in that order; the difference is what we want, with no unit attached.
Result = 17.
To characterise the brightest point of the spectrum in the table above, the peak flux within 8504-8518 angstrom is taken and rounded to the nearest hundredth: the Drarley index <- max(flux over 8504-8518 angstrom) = 34.07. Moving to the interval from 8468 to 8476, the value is 32.07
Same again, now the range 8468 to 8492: 38.65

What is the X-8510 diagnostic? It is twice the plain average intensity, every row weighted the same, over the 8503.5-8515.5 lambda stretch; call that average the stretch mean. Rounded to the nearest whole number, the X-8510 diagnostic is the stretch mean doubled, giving 66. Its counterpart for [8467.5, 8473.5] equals 59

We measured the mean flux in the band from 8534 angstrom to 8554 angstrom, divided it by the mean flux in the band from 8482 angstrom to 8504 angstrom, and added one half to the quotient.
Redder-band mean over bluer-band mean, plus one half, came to 1.37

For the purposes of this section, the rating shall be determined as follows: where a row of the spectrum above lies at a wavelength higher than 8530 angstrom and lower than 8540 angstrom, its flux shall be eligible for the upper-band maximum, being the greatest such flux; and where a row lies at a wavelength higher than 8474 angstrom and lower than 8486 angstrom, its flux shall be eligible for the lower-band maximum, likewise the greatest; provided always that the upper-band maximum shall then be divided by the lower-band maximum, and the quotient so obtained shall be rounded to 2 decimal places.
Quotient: 0.91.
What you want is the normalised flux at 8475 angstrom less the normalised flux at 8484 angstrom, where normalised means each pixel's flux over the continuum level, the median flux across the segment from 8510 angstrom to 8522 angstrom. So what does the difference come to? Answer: -0.02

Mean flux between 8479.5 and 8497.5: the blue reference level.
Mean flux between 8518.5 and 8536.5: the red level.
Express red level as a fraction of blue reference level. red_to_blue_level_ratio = 0.95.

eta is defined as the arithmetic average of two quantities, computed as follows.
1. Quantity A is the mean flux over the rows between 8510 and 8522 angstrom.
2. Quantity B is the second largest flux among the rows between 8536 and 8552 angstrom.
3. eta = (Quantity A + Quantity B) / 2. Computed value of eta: 31.3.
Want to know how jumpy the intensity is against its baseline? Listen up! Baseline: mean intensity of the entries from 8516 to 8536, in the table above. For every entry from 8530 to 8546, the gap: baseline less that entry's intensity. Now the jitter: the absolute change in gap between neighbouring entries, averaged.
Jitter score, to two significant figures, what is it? 4.8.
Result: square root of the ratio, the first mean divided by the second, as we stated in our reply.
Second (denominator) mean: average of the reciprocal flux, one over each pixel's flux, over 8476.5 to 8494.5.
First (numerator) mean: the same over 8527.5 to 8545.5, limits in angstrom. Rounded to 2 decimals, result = 1.13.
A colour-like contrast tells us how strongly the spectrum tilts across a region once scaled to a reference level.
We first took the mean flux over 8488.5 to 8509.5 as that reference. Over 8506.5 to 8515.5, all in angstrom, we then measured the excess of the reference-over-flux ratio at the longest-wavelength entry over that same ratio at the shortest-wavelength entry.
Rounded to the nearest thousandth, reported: -0.028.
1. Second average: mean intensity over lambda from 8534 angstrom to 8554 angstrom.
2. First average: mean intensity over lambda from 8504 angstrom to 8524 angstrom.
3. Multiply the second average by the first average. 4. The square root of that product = 29.6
